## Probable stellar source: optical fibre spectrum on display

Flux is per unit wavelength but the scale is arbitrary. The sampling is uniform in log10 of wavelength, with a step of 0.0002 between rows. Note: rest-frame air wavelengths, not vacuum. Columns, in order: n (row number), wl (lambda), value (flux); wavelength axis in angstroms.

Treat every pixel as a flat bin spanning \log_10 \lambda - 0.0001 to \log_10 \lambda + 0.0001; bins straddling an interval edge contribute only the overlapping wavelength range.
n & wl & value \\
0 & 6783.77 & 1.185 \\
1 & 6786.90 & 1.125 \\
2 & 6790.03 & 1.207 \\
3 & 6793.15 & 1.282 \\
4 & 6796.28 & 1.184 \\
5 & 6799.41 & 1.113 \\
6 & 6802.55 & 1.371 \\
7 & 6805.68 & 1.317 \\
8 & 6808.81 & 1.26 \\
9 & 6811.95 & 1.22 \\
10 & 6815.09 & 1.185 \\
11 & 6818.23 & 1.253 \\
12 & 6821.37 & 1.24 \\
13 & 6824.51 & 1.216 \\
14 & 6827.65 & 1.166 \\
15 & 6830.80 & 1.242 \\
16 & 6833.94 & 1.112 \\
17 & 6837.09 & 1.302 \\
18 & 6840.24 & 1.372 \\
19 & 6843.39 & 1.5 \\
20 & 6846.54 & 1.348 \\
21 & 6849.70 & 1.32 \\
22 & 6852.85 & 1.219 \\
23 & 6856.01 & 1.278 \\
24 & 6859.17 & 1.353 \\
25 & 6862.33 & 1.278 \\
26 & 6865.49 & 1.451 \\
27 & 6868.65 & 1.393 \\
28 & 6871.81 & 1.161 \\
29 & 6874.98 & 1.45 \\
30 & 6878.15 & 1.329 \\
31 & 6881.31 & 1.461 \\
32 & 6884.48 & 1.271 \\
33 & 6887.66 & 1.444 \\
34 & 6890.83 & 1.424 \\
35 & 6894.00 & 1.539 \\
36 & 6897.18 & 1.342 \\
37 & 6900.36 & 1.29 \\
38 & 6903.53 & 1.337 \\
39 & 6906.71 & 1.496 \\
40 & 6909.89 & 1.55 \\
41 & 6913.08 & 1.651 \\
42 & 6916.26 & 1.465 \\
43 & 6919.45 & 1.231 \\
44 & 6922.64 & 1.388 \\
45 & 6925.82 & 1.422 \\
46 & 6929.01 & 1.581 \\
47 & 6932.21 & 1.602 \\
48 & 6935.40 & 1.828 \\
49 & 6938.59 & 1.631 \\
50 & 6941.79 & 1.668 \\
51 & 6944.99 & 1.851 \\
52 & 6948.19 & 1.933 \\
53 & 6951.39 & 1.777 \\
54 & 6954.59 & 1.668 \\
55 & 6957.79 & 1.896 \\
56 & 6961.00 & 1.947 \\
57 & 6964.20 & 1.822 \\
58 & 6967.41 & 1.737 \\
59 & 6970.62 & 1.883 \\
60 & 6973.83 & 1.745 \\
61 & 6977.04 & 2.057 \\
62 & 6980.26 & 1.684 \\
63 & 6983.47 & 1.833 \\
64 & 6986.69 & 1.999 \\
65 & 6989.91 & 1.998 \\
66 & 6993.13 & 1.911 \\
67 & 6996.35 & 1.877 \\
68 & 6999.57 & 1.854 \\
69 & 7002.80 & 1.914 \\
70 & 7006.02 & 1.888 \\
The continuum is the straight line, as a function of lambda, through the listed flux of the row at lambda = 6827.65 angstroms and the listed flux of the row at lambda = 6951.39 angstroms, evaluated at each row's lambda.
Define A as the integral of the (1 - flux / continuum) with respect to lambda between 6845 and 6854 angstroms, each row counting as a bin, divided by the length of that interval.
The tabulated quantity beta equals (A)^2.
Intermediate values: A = -0.02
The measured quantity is 0.0004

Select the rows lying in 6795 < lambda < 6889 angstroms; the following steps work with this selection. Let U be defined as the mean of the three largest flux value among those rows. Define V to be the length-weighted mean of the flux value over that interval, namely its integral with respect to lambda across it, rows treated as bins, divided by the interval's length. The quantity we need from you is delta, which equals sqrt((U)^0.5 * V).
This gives 1.25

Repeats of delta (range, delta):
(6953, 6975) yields 1.58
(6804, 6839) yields 1.18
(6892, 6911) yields 1.33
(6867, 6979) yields 1.49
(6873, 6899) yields 1.31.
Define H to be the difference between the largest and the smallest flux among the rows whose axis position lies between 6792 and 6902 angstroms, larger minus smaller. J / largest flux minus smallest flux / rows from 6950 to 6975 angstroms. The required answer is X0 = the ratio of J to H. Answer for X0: 0.7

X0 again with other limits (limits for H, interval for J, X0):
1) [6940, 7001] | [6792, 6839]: 0.7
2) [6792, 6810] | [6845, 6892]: 1.2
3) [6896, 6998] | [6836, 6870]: 0.3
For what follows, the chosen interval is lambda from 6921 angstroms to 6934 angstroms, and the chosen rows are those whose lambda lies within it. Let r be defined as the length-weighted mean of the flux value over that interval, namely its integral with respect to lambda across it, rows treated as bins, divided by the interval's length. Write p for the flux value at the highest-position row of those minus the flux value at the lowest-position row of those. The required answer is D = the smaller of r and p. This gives 0.21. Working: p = 0.21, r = 1.50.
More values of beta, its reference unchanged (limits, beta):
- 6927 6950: 0.0000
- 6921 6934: 0.0090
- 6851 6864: 0.0005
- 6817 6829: 0.0045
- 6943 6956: 0.0005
